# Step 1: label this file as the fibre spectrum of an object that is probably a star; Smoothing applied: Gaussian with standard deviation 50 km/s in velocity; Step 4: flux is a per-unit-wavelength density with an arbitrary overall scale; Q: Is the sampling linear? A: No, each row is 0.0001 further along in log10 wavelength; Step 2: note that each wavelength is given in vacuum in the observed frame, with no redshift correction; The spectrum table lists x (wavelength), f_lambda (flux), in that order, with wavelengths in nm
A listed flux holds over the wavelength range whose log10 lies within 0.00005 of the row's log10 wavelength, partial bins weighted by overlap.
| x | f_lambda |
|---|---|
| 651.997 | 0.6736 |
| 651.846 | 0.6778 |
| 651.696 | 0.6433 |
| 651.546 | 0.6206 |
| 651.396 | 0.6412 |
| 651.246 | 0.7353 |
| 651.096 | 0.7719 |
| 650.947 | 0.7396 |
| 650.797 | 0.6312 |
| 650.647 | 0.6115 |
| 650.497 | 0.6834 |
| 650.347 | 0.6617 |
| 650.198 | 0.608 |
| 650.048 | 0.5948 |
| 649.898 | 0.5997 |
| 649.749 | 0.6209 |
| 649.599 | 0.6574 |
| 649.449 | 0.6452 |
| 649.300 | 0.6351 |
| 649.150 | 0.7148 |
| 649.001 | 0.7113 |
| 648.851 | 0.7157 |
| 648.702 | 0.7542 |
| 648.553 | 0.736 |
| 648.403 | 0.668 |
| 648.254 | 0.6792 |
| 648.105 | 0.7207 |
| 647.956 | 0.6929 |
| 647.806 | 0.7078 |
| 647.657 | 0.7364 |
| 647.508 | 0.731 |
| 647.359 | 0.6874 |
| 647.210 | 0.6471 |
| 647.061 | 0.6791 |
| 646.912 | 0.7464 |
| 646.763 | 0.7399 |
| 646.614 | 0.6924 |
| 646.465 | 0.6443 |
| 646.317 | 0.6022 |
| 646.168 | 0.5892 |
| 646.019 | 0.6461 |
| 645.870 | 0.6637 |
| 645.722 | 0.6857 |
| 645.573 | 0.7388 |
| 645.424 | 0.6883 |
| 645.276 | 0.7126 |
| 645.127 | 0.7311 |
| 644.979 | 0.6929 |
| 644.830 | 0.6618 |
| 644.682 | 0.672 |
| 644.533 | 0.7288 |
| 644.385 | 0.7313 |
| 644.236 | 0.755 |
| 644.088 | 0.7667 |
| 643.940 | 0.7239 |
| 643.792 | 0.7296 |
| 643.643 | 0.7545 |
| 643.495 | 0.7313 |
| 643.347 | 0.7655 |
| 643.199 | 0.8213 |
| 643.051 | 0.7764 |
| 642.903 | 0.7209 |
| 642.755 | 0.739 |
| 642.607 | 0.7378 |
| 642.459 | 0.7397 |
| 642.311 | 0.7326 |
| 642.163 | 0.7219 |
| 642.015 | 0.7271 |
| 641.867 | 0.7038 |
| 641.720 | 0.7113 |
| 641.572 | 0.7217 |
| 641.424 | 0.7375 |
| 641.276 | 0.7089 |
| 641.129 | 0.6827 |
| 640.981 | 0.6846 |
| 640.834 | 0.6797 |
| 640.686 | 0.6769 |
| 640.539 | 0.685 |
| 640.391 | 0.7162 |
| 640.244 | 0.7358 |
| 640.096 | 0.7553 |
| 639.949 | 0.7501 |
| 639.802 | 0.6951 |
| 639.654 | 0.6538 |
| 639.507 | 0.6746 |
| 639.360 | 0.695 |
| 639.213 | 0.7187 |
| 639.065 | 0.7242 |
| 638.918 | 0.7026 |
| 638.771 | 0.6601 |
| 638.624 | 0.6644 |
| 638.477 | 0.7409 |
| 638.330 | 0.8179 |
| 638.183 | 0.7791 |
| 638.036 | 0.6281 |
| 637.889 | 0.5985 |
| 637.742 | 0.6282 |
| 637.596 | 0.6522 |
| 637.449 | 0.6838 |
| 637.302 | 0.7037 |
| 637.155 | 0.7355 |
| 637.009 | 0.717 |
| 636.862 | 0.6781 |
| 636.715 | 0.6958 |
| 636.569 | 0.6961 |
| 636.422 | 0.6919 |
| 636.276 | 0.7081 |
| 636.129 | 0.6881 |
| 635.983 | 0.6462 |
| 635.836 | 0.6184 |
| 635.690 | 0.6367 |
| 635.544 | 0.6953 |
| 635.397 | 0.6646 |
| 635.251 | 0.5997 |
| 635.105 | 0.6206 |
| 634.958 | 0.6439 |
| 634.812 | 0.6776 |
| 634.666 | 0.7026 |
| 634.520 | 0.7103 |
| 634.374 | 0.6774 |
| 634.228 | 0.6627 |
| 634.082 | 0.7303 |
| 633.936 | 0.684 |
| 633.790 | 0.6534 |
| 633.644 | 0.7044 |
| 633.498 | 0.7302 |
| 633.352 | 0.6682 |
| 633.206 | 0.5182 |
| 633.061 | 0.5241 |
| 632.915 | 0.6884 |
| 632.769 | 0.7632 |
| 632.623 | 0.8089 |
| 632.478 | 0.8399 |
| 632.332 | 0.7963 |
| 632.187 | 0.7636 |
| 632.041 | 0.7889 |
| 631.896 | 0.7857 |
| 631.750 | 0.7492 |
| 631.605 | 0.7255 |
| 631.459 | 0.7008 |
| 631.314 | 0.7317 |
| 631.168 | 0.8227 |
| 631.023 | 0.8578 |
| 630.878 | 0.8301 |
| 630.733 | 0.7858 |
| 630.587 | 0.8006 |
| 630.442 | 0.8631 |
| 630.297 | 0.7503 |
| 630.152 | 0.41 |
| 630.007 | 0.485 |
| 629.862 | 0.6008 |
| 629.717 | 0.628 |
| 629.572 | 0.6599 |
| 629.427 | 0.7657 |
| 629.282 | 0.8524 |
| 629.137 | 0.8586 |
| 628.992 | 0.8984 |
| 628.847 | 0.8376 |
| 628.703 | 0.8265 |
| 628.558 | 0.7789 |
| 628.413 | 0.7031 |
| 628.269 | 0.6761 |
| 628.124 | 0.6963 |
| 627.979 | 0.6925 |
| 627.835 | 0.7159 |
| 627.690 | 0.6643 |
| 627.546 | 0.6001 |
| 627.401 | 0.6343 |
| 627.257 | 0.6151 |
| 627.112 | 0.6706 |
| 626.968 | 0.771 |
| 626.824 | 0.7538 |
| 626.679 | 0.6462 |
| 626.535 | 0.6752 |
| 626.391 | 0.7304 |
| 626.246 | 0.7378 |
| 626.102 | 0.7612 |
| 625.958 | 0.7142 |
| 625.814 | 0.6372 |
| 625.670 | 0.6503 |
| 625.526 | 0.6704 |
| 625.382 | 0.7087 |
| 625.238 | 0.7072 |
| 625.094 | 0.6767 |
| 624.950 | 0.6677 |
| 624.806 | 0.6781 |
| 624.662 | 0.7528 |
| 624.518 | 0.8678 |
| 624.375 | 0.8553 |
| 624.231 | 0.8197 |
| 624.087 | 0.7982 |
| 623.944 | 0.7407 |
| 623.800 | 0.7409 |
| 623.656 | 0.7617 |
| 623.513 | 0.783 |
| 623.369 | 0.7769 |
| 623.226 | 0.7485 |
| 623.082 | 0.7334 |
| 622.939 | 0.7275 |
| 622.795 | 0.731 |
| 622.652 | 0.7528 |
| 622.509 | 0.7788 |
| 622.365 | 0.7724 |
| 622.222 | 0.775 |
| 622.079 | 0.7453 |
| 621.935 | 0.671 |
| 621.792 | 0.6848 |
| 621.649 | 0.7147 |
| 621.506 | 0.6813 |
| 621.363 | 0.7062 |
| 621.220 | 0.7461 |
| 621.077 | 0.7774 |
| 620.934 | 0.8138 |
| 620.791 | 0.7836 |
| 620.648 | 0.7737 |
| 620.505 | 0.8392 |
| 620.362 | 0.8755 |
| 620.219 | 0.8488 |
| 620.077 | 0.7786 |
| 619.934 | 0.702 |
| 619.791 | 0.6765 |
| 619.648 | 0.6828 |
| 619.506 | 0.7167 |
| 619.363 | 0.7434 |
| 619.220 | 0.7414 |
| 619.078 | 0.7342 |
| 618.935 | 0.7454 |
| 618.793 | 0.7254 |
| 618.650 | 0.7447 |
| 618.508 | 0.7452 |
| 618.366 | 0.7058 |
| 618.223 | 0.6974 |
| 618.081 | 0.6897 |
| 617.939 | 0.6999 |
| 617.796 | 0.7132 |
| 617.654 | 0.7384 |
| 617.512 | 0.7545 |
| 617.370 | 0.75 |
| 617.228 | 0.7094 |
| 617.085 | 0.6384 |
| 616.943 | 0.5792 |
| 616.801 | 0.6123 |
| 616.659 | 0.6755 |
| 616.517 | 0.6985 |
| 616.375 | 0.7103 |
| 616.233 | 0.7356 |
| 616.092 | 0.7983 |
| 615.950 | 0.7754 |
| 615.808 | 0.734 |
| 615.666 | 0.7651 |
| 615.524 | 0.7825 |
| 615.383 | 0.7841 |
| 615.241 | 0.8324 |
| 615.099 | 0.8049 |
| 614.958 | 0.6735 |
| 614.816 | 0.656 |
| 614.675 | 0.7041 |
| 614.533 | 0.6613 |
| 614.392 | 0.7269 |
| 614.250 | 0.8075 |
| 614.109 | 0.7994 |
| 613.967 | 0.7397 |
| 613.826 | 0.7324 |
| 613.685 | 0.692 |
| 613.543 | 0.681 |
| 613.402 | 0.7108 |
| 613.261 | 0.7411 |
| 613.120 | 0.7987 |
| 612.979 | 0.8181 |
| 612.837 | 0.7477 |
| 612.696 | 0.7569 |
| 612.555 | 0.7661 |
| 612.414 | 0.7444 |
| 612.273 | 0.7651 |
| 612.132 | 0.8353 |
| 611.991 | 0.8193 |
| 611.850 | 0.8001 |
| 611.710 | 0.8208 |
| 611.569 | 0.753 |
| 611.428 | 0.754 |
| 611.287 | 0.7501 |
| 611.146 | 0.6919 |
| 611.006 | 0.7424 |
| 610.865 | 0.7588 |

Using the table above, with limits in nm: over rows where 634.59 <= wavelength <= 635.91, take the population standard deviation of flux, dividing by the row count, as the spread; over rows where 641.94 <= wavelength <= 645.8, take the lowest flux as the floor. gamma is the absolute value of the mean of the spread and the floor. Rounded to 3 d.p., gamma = 0.348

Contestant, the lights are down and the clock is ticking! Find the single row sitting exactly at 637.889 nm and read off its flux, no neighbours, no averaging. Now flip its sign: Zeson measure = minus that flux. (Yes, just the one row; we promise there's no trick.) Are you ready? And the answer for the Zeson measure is -0.60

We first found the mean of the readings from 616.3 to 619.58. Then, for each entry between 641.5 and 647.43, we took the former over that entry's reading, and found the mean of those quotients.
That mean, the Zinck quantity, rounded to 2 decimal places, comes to 1.00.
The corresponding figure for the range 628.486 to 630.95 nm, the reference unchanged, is 1.00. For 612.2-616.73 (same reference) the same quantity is 0.95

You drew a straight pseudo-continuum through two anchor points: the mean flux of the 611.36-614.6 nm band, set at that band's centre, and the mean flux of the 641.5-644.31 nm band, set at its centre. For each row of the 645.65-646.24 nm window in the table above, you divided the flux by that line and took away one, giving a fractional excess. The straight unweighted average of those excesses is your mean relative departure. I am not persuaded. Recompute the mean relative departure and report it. -0.13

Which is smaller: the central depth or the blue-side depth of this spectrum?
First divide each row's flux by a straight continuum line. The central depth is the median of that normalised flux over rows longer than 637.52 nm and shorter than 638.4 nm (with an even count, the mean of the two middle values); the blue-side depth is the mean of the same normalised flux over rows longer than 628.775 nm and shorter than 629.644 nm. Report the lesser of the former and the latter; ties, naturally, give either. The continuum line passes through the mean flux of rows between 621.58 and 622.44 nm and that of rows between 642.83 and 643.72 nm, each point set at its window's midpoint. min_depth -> 0.851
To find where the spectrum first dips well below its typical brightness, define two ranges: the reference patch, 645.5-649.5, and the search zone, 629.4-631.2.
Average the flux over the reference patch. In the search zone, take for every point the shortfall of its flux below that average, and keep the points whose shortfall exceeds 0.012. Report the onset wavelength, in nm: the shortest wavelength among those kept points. 629.572 nm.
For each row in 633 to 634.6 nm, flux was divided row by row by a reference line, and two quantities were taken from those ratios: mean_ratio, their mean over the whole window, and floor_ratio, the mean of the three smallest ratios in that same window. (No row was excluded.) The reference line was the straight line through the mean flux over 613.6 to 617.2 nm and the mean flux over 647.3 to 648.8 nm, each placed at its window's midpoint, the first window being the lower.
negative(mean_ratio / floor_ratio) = -1.17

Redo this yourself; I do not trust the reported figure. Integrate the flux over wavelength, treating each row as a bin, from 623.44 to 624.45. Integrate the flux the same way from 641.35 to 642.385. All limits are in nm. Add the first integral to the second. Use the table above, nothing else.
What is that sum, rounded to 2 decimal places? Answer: 1.54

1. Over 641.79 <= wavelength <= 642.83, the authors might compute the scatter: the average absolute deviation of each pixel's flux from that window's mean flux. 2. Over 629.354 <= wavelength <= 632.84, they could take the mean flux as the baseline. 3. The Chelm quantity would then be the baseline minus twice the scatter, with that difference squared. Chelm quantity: 0.52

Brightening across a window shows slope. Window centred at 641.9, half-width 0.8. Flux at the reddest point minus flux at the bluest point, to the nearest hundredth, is 0.06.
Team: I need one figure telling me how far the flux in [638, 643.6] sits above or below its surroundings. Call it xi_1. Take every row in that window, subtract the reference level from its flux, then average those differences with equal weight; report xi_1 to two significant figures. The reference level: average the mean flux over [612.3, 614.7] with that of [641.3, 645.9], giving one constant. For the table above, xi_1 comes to -0.016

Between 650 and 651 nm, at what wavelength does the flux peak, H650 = 650.947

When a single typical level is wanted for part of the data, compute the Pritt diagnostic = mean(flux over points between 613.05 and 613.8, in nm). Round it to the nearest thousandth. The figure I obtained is 0.725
